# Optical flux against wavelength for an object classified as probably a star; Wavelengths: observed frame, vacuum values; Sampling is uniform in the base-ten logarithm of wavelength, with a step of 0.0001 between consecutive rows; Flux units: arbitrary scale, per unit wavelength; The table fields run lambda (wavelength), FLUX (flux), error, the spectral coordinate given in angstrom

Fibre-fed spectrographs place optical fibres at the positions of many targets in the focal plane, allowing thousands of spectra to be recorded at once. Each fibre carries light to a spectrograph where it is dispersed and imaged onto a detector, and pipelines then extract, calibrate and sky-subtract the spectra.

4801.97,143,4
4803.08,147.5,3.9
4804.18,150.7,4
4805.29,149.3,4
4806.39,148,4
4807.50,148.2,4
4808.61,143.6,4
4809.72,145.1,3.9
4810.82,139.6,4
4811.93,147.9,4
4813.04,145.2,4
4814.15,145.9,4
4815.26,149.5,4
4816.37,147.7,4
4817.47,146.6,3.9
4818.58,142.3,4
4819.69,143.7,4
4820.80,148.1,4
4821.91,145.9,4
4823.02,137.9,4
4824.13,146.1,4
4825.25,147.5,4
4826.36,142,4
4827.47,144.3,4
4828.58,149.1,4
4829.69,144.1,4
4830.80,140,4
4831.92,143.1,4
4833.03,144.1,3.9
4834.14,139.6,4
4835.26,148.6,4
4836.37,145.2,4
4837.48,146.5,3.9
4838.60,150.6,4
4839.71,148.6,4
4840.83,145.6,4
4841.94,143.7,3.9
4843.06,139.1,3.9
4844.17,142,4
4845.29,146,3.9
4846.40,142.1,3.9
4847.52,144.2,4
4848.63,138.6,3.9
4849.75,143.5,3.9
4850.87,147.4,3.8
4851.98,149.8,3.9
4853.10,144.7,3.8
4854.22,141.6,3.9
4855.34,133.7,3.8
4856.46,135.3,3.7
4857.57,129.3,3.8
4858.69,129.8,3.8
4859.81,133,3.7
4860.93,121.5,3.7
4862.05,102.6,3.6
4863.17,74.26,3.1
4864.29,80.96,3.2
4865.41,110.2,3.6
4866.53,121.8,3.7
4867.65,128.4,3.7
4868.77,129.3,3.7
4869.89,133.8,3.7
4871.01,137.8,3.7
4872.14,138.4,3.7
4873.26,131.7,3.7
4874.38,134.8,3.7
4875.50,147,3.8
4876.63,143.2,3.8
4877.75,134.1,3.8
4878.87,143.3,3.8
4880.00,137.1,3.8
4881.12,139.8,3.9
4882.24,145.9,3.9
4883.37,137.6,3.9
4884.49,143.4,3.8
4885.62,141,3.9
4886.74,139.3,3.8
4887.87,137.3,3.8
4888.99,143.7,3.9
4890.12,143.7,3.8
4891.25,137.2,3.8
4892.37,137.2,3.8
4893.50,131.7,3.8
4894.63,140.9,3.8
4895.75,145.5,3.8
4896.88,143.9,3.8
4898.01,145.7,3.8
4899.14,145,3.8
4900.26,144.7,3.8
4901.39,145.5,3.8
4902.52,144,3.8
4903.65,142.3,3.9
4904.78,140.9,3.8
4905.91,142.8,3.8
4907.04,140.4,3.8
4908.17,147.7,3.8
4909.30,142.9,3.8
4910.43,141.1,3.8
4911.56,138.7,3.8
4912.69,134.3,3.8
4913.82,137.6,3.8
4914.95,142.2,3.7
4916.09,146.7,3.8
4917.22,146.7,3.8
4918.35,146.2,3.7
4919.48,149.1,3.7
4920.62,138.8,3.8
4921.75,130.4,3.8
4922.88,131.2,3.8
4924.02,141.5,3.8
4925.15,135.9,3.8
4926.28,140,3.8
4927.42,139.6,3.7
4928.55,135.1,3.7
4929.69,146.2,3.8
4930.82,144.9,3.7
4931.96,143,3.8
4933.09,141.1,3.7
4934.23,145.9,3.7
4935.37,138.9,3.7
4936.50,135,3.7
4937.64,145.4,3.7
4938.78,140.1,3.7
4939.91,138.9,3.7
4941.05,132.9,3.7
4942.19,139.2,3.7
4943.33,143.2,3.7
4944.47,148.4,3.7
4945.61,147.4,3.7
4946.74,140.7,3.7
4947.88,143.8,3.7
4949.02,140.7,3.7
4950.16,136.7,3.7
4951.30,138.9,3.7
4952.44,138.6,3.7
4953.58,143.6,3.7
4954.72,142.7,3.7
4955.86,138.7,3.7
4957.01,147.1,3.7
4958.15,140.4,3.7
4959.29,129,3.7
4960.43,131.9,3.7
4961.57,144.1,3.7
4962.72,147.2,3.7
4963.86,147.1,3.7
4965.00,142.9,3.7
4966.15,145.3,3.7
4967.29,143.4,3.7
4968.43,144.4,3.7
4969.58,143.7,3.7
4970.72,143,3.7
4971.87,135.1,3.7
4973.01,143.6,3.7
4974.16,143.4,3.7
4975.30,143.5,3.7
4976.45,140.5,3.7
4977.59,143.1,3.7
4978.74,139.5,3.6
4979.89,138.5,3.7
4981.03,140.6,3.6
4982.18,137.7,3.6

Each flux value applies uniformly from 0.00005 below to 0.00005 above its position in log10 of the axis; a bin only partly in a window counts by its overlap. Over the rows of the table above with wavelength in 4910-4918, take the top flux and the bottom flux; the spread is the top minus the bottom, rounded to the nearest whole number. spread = 12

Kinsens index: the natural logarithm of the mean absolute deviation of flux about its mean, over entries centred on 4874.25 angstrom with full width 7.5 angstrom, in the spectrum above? 1.4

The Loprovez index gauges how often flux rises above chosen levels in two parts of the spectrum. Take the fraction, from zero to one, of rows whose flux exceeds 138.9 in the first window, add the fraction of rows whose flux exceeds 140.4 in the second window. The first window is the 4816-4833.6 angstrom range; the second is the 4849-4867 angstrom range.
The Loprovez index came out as 1.25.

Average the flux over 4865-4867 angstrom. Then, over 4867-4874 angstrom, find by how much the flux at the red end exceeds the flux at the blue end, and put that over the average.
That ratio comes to 0.028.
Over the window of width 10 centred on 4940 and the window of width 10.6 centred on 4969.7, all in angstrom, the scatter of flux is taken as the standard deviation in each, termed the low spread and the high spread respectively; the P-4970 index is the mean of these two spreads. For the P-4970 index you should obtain 4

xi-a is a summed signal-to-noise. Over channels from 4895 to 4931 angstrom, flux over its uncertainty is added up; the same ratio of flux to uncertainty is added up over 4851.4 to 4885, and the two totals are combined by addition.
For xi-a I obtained 2246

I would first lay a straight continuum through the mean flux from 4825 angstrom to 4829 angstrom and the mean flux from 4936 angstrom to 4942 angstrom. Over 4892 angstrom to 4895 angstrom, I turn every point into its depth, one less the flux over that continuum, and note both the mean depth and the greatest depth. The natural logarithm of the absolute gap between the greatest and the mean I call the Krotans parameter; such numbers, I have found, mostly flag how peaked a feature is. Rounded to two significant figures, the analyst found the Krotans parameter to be -3.4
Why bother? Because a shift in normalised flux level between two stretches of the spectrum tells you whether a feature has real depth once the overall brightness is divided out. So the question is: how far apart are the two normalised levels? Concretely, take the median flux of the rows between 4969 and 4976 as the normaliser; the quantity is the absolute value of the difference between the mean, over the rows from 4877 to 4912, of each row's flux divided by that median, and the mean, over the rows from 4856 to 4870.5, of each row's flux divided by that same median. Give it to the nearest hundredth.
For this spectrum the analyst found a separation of 0.17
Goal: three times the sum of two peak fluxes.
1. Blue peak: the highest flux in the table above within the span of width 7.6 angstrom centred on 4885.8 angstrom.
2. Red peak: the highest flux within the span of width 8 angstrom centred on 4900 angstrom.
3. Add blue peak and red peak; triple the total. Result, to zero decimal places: 875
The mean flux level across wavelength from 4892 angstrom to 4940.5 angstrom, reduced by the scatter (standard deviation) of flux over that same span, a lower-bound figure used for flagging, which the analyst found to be 137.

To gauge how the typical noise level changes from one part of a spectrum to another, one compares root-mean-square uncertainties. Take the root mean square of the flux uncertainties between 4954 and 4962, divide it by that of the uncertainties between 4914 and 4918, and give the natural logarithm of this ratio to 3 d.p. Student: -0.018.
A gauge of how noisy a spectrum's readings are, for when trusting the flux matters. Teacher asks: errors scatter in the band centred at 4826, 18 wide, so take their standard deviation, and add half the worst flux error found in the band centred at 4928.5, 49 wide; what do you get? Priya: 1.93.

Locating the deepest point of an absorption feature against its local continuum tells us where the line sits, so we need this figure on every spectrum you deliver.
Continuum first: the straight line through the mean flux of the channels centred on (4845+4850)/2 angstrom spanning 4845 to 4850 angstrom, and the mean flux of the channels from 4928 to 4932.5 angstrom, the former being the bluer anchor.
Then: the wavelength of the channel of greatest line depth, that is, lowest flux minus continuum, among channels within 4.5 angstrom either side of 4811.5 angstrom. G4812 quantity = 4810.82 angstrom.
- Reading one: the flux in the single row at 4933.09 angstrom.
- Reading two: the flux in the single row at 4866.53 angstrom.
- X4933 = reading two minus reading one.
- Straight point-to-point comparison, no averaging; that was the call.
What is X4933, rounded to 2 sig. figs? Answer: -19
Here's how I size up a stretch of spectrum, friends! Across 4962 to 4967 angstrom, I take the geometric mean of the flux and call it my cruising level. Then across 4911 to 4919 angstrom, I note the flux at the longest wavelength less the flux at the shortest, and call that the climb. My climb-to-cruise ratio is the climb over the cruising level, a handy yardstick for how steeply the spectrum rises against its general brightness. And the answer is 0.05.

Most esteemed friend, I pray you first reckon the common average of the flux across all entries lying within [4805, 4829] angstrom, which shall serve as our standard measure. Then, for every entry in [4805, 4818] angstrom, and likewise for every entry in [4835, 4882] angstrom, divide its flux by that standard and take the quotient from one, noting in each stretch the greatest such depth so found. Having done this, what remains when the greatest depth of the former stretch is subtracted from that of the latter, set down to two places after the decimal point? 0.45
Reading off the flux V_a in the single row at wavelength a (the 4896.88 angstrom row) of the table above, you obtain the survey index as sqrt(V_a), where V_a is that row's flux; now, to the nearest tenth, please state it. 12.0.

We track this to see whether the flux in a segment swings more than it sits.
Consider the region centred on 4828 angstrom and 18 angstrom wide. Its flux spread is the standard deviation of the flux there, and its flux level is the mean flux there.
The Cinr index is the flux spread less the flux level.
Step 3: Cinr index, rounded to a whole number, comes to -141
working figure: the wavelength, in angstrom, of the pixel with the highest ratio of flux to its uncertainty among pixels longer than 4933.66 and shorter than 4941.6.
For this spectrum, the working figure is 4934.23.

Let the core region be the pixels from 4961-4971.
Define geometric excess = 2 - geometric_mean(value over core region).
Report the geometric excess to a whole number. -143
